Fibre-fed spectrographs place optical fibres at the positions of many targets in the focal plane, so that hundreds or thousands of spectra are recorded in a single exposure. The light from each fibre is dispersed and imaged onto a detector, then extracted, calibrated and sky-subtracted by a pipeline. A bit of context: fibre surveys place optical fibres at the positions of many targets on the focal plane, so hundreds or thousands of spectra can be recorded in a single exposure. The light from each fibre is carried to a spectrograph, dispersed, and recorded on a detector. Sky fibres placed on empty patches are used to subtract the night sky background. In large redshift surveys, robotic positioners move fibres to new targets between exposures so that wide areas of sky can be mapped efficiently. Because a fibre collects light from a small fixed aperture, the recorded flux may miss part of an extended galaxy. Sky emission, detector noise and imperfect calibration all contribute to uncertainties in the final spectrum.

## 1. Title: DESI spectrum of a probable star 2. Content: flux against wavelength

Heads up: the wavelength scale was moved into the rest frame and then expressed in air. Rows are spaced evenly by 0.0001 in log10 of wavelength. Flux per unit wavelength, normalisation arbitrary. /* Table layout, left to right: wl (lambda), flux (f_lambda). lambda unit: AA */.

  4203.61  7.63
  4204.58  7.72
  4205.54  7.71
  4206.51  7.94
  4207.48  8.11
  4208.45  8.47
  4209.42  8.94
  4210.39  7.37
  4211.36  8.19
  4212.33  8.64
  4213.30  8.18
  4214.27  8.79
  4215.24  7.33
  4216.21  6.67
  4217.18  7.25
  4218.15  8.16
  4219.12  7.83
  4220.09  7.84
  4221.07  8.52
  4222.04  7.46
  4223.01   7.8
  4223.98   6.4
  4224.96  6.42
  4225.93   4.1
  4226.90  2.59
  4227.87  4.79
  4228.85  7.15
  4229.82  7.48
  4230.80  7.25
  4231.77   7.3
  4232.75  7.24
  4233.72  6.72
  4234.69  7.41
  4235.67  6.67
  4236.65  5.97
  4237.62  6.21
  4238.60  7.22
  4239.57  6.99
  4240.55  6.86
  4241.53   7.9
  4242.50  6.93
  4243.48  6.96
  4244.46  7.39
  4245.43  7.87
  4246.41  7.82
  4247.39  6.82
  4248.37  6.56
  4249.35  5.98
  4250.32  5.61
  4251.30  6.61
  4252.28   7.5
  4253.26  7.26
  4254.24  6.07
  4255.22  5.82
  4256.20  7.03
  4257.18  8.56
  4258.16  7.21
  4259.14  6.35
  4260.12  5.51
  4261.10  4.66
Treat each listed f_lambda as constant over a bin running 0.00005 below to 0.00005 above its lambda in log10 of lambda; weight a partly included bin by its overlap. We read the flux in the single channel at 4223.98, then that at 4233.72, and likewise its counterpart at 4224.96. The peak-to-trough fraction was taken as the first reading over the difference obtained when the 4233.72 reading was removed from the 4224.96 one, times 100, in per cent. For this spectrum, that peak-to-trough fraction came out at -2133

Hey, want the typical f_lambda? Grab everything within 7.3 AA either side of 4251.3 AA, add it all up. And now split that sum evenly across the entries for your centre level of 6.94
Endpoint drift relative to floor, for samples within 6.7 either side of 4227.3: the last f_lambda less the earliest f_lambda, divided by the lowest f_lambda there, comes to -0.69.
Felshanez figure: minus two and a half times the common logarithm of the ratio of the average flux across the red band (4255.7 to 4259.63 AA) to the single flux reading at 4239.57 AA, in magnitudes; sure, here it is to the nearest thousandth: -0.045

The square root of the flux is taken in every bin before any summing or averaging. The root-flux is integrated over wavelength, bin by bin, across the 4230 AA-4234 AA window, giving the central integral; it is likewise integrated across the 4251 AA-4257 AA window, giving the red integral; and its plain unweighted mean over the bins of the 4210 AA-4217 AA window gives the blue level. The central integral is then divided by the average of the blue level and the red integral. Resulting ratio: 1.2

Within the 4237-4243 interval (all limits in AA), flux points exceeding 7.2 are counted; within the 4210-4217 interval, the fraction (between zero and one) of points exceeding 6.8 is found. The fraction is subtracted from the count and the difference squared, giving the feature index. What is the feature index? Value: 1.3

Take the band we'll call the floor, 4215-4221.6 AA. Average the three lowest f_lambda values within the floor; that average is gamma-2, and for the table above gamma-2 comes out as 7.1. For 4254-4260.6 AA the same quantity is 5.8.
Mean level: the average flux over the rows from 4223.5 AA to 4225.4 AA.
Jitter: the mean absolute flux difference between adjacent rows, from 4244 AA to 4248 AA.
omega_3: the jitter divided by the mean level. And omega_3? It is 0.080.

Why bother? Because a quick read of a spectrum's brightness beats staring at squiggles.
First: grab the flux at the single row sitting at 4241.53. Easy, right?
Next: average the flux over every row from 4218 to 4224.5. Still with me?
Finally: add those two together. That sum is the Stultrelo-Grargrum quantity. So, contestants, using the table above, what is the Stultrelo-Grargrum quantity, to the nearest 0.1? 15.6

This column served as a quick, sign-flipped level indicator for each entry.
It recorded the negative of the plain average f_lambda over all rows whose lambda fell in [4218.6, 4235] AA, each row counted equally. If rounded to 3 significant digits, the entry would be -6.72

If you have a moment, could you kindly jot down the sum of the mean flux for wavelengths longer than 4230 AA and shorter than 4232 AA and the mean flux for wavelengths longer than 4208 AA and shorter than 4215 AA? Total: 15.6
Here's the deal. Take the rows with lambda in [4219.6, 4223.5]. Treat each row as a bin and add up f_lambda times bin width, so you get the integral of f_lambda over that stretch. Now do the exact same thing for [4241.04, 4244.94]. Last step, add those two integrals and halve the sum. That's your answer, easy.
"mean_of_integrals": 29.6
